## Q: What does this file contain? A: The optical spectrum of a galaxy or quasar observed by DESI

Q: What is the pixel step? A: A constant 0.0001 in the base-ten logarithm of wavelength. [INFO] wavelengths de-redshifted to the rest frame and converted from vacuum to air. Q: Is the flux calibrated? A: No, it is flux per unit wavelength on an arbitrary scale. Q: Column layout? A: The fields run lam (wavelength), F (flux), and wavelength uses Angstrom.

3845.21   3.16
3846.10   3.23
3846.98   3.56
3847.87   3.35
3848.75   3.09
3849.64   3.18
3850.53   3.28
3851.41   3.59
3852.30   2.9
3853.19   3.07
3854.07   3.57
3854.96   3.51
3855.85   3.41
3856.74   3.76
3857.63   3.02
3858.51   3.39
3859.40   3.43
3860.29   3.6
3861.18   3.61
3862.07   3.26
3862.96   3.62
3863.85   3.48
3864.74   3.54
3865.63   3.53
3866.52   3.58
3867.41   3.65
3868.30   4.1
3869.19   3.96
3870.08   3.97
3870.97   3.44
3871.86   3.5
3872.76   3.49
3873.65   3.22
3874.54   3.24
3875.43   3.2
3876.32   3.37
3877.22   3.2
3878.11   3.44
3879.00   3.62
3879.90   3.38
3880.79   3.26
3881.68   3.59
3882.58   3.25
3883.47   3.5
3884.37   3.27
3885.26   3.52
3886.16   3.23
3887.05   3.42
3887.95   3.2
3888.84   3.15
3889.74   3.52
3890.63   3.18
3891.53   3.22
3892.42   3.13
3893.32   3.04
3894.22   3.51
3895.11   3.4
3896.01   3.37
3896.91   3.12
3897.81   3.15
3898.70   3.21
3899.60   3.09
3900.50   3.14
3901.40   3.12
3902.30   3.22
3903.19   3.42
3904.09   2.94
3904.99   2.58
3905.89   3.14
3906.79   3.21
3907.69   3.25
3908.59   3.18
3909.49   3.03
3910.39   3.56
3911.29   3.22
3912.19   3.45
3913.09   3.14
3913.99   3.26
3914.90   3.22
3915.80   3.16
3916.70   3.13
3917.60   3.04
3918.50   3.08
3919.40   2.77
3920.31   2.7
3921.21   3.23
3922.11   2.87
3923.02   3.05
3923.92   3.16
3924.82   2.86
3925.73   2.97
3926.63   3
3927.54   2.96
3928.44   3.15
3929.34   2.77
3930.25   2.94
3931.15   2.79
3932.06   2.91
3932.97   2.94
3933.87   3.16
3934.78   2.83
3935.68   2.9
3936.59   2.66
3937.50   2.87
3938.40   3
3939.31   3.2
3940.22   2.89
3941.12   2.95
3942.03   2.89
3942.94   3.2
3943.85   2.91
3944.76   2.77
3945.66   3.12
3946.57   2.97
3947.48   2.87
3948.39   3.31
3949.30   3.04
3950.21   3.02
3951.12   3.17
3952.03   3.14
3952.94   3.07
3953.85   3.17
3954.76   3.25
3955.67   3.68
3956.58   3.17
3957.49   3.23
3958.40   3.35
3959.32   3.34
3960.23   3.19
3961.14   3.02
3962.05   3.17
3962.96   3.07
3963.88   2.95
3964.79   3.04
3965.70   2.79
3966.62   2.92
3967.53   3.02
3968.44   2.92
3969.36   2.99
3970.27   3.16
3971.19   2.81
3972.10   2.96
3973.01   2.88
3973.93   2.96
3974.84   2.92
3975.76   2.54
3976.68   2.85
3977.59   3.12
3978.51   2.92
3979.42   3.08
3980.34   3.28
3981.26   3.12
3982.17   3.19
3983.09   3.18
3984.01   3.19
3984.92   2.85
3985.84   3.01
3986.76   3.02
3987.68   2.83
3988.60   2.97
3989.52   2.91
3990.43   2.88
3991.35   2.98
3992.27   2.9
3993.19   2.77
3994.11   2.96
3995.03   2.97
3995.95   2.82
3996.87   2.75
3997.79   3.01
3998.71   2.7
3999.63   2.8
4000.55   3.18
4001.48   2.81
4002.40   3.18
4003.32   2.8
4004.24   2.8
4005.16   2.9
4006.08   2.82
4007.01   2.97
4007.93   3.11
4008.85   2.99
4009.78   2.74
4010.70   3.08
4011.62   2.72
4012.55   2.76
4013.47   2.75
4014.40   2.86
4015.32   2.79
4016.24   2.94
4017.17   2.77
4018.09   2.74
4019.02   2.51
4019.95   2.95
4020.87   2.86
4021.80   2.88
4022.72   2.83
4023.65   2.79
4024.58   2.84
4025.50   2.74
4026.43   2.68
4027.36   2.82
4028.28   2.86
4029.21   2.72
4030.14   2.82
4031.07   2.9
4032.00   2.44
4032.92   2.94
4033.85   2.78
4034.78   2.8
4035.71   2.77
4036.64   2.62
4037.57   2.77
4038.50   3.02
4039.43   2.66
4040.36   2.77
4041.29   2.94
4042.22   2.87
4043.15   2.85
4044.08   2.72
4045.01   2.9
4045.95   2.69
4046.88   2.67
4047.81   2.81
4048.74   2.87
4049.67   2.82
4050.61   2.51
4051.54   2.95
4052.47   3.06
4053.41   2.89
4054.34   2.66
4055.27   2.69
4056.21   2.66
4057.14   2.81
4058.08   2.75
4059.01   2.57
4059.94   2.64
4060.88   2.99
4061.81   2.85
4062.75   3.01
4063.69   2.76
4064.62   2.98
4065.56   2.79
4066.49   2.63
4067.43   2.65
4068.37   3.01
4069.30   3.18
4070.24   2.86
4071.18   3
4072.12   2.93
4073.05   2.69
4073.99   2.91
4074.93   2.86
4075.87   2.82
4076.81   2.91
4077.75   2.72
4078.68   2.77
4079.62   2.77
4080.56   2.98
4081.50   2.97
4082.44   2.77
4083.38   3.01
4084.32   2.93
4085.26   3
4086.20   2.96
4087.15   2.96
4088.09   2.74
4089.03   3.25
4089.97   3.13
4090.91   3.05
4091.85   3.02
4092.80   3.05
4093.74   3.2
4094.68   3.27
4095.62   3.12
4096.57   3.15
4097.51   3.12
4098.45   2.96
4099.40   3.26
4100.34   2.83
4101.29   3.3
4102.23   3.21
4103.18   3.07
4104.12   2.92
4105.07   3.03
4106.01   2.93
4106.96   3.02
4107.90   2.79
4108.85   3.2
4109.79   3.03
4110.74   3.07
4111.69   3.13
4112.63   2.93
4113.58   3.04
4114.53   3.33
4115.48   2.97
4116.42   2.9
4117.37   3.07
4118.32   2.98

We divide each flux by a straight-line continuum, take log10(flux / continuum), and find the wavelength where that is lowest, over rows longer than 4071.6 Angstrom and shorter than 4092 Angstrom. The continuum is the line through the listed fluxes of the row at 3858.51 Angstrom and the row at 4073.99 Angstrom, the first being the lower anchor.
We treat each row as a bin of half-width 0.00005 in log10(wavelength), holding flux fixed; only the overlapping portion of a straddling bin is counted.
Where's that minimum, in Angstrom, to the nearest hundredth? 4073.05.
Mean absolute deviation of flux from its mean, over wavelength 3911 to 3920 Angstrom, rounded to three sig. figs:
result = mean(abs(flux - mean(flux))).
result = 0.115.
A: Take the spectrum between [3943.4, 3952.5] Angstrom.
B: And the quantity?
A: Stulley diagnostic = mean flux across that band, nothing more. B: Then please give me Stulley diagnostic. 3.03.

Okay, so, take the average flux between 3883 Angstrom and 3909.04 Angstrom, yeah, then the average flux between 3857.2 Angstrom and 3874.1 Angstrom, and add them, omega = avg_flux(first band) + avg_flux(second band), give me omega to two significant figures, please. 6.8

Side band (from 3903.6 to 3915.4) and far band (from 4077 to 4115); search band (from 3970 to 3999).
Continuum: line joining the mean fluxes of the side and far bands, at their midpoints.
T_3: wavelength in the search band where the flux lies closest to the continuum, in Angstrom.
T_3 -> 3977.59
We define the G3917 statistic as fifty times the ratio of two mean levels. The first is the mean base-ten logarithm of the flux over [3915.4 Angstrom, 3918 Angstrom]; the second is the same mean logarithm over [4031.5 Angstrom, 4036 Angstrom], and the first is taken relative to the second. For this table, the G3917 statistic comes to 56.3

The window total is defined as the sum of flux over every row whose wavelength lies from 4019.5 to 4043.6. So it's 72.9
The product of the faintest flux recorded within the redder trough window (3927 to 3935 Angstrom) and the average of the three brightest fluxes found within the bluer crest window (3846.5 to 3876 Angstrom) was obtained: 11.1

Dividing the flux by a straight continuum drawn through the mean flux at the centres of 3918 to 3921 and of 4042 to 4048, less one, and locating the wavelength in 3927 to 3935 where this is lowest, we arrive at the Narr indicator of 3929.34 Angstrom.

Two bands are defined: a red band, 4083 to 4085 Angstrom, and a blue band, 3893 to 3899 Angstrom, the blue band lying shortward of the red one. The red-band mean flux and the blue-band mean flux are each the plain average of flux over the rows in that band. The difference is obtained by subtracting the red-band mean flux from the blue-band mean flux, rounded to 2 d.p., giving 0.29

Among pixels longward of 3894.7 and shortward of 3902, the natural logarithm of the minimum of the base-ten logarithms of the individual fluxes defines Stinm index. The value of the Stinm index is -0.71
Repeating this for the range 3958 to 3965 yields -0.76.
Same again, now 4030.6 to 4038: -0.95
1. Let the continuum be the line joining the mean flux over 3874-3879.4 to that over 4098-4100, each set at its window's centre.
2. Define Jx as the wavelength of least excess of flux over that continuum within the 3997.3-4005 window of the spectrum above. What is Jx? 3998.71 Angstrom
